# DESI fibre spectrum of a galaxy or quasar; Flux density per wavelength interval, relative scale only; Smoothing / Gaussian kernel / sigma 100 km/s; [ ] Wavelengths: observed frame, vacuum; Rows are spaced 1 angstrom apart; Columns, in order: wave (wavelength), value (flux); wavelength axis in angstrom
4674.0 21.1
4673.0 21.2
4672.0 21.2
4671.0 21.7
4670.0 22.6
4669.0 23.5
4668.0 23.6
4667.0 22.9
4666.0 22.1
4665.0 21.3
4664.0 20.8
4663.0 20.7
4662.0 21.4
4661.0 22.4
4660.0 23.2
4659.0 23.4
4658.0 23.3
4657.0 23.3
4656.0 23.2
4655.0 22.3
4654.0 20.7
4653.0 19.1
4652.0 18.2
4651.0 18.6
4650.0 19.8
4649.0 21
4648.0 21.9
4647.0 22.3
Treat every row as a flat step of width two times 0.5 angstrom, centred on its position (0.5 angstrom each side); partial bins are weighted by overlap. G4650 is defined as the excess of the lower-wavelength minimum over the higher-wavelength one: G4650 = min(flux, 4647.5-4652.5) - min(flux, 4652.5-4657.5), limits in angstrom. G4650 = -0.9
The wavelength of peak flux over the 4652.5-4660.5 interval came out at 4659.0 angstrom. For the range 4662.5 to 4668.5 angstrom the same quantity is 4668.0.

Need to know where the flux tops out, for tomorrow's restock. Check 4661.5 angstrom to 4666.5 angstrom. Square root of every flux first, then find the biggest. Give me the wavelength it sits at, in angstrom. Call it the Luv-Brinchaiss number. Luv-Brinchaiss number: 4666.0 angstrom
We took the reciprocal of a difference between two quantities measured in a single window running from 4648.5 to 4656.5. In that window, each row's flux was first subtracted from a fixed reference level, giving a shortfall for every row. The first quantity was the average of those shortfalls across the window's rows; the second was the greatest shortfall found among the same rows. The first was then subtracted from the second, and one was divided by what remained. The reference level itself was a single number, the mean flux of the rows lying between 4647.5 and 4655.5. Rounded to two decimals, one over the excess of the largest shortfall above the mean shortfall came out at 0.46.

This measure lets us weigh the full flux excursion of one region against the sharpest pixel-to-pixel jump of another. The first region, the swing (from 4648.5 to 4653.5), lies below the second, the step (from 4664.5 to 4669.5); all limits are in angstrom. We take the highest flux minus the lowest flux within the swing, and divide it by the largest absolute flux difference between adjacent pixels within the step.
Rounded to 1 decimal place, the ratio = 3.5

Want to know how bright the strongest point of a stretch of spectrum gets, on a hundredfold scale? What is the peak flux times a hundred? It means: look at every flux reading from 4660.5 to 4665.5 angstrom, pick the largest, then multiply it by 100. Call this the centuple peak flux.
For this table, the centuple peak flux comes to 2240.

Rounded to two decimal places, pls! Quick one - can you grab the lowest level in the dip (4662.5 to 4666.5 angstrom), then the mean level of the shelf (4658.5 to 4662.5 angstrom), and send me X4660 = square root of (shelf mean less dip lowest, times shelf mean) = 6.55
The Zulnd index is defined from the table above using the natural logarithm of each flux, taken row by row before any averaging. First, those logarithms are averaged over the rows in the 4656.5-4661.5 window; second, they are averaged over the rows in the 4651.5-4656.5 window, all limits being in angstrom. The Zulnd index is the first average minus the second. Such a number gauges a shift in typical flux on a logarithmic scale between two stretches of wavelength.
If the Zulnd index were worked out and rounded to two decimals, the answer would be 0.11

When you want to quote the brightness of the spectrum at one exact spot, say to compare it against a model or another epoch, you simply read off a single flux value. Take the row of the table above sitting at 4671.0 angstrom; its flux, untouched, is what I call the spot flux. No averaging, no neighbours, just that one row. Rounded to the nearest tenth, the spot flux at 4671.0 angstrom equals 21.7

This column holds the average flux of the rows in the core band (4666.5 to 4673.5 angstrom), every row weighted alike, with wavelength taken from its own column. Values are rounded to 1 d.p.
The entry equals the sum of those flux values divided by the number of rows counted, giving 22.4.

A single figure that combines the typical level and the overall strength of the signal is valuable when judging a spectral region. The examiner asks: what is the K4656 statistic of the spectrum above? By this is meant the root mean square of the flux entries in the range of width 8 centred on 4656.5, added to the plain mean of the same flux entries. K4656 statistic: 44.7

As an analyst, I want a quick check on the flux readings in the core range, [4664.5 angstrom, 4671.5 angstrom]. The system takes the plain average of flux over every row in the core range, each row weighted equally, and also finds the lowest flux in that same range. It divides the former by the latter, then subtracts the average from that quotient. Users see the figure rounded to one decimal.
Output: -21.5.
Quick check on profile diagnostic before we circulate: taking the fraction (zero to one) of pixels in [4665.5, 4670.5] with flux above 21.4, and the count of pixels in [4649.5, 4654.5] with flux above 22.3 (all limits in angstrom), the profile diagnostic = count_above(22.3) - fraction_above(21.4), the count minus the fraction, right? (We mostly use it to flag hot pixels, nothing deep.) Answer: -1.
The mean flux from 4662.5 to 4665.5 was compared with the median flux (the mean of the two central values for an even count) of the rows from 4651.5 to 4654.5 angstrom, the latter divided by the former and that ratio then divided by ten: 0.091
